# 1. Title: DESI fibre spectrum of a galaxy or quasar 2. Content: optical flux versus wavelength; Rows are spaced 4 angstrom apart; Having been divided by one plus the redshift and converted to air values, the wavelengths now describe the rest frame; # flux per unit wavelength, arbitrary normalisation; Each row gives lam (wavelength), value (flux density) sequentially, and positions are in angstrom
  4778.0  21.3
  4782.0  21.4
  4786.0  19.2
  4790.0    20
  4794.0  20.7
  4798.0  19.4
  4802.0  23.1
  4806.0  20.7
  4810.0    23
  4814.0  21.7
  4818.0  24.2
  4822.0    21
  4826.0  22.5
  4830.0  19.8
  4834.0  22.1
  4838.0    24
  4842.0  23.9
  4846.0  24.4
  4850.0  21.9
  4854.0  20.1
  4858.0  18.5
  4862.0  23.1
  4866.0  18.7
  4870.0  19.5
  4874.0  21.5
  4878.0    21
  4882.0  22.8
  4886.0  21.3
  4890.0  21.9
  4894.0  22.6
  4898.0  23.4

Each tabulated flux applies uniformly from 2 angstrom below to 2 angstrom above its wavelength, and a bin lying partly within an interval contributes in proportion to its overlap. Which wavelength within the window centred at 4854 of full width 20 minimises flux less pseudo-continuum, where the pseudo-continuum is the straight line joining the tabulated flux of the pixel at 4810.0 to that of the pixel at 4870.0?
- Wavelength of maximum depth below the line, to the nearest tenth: 4858.0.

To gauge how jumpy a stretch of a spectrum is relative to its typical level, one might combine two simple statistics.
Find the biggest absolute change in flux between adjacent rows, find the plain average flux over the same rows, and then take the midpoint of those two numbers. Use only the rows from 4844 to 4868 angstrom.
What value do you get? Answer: 12.9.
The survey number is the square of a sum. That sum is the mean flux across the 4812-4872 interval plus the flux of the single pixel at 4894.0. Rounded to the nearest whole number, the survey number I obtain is 1962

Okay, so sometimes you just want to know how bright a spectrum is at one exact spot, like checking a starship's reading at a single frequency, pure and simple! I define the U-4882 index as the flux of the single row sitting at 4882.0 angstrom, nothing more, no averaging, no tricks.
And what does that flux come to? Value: 22.8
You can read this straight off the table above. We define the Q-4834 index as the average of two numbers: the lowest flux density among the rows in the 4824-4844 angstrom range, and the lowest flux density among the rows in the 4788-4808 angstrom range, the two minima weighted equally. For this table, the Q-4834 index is 19.6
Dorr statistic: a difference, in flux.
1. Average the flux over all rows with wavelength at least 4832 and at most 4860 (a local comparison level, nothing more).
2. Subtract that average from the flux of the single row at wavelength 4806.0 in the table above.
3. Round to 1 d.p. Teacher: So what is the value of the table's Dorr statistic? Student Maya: -1.4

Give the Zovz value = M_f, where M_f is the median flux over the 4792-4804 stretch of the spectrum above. 20.7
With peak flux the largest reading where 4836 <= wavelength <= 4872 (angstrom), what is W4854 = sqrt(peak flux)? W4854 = 4.94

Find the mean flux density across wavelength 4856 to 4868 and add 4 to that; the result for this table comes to 24.1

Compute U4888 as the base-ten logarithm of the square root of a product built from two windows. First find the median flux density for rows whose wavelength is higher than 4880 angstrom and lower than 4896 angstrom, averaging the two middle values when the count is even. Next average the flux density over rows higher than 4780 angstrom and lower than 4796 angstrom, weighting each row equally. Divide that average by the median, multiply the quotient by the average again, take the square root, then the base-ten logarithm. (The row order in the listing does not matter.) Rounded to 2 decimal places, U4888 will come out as 0.63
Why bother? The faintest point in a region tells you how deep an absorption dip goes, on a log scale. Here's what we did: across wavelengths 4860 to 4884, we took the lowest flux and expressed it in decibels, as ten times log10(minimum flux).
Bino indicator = 12.7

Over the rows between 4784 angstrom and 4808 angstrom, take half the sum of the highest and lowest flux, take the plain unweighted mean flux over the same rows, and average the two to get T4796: 20.8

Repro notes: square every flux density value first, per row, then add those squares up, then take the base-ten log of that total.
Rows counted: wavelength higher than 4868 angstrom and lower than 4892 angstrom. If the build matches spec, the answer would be 3.44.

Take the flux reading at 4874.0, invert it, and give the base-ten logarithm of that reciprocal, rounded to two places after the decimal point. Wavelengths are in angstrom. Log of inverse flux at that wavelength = -1.33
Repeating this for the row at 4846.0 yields -1.39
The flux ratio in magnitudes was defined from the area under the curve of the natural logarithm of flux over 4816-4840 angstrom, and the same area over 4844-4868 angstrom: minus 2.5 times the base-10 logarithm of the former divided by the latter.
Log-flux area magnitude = -0.02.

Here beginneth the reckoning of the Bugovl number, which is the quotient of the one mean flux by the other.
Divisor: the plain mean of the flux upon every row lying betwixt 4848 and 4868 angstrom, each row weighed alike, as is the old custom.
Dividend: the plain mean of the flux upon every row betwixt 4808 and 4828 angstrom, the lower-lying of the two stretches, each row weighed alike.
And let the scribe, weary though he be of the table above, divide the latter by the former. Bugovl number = 1.10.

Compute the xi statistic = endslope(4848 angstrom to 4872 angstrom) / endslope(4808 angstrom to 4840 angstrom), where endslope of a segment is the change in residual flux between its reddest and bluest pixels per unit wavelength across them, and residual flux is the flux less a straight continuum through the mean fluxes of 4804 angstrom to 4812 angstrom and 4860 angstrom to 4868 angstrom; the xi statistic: -2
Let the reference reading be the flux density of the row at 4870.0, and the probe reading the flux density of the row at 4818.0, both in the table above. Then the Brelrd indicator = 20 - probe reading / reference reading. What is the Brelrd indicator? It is 18.8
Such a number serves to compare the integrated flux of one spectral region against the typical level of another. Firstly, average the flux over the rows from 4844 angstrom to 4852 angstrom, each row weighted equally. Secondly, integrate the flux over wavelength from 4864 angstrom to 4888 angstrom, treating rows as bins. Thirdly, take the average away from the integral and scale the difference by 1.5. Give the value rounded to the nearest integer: 714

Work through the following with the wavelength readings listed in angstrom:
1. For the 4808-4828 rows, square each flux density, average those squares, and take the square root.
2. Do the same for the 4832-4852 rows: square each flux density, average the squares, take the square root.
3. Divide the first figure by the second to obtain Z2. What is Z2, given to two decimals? 0.97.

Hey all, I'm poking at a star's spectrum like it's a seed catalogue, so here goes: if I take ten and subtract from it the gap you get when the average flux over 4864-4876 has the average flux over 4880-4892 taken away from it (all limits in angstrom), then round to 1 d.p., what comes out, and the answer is 12.1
